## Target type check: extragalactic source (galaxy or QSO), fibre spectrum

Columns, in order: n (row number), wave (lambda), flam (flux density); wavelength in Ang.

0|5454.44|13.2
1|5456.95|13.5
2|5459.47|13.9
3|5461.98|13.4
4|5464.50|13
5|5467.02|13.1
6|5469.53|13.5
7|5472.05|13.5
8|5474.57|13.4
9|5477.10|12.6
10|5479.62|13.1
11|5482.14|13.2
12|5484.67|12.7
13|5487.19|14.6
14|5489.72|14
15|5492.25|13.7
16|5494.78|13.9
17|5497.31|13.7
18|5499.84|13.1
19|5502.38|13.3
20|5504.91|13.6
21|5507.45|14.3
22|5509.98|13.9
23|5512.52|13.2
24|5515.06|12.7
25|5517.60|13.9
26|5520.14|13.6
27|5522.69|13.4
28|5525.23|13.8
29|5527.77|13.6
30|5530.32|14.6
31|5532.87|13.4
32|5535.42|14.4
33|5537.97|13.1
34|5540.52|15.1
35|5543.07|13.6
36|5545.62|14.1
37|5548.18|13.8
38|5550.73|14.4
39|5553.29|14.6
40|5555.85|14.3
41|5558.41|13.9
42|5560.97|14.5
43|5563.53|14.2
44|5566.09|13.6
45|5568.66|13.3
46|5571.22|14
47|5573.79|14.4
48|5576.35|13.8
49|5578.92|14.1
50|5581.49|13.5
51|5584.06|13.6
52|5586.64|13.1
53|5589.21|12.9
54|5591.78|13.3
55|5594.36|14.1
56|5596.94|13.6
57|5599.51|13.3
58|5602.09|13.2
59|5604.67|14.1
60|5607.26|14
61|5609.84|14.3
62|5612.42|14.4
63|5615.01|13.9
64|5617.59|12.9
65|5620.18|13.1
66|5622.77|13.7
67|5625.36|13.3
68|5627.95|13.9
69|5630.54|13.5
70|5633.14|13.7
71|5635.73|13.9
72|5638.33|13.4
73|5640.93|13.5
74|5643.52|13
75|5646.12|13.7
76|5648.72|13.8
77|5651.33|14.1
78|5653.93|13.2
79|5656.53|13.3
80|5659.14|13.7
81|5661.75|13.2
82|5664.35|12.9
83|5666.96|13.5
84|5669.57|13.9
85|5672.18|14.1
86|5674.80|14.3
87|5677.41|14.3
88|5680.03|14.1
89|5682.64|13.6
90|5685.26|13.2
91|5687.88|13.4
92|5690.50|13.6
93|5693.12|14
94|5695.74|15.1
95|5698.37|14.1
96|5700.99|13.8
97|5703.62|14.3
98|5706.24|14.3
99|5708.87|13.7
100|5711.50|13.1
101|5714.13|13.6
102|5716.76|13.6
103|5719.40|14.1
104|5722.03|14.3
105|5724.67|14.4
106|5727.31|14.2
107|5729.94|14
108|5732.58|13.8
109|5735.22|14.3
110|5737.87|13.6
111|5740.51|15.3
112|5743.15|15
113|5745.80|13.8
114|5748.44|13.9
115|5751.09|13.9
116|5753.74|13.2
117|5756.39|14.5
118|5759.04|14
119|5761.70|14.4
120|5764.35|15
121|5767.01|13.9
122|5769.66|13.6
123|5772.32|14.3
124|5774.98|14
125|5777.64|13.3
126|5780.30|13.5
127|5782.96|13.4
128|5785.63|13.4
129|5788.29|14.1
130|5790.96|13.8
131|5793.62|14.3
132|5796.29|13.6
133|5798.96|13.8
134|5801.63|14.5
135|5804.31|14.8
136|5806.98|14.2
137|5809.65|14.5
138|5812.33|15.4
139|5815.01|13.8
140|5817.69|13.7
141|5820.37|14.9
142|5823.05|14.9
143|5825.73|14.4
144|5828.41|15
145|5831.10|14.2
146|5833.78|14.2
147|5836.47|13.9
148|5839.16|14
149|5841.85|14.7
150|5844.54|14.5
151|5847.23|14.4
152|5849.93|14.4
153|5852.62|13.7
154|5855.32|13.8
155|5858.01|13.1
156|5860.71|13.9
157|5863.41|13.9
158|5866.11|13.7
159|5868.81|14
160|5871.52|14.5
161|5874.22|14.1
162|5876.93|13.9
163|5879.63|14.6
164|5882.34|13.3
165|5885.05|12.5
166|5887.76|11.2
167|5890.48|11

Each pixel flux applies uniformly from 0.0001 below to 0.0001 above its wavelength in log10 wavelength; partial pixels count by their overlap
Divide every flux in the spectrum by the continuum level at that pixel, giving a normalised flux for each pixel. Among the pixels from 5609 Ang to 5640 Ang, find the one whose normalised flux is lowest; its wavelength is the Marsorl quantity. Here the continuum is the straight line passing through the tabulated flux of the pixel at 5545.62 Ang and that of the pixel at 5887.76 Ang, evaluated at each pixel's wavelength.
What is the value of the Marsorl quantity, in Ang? 5617.59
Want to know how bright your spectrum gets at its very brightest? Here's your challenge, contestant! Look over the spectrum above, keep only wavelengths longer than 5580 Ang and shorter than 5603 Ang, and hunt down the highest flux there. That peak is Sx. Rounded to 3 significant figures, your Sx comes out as 14.1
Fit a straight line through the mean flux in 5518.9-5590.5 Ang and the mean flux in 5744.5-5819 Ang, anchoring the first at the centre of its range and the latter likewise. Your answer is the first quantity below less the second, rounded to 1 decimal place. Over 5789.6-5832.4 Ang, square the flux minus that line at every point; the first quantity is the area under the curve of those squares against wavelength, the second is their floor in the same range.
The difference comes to 15.9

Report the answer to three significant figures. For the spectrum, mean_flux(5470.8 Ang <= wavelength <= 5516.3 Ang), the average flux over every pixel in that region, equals 13.5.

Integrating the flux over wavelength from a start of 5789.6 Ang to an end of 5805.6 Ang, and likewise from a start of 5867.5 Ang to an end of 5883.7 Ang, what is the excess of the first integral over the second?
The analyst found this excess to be -2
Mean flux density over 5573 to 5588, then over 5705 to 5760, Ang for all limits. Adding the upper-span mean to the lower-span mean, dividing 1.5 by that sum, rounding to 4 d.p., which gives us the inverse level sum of 0.0540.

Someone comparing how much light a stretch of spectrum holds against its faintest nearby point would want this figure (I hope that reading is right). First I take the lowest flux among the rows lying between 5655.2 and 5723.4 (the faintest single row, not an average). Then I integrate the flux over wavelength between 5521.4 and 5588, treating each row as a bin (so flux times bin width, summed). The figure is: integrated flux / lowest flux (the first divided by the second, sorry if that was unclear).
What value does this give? 72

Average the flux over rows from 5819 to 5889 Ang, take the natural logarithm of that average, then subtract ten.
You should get -7.36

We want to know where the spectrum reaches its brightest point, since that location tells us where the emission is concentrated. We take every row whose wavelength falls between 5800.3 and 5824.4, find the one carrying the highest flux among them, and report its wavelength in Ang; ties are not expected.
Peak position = 5812.33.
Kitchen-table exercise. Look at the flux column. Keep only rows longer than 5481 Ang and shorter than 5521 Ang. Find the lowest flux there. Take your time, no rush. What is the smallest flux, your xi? 12.7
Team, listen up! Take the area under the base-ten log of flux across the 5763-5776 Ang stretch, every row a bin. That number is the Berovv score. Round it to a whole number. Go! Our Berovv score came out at 15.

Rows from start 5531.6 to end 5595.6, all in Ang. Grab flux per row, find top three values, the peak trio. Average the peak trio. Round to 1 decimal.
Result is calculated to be 14.7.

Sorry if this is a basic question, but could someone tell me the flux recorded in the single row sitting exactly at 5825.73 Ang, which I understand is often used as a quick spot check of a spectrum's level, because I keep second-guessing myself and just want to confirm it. 14.4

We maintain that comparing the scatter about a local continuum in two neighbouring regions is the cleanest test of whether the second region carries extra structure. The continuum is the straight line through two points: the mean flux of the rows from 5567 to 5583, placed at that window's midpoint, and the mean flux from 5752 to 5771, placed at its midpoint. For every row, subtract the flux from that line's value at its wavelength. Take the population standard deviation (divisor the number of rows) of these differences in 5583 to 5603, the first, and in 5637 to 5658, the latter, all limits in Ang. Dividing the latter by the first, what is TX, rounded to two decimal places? 0.95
